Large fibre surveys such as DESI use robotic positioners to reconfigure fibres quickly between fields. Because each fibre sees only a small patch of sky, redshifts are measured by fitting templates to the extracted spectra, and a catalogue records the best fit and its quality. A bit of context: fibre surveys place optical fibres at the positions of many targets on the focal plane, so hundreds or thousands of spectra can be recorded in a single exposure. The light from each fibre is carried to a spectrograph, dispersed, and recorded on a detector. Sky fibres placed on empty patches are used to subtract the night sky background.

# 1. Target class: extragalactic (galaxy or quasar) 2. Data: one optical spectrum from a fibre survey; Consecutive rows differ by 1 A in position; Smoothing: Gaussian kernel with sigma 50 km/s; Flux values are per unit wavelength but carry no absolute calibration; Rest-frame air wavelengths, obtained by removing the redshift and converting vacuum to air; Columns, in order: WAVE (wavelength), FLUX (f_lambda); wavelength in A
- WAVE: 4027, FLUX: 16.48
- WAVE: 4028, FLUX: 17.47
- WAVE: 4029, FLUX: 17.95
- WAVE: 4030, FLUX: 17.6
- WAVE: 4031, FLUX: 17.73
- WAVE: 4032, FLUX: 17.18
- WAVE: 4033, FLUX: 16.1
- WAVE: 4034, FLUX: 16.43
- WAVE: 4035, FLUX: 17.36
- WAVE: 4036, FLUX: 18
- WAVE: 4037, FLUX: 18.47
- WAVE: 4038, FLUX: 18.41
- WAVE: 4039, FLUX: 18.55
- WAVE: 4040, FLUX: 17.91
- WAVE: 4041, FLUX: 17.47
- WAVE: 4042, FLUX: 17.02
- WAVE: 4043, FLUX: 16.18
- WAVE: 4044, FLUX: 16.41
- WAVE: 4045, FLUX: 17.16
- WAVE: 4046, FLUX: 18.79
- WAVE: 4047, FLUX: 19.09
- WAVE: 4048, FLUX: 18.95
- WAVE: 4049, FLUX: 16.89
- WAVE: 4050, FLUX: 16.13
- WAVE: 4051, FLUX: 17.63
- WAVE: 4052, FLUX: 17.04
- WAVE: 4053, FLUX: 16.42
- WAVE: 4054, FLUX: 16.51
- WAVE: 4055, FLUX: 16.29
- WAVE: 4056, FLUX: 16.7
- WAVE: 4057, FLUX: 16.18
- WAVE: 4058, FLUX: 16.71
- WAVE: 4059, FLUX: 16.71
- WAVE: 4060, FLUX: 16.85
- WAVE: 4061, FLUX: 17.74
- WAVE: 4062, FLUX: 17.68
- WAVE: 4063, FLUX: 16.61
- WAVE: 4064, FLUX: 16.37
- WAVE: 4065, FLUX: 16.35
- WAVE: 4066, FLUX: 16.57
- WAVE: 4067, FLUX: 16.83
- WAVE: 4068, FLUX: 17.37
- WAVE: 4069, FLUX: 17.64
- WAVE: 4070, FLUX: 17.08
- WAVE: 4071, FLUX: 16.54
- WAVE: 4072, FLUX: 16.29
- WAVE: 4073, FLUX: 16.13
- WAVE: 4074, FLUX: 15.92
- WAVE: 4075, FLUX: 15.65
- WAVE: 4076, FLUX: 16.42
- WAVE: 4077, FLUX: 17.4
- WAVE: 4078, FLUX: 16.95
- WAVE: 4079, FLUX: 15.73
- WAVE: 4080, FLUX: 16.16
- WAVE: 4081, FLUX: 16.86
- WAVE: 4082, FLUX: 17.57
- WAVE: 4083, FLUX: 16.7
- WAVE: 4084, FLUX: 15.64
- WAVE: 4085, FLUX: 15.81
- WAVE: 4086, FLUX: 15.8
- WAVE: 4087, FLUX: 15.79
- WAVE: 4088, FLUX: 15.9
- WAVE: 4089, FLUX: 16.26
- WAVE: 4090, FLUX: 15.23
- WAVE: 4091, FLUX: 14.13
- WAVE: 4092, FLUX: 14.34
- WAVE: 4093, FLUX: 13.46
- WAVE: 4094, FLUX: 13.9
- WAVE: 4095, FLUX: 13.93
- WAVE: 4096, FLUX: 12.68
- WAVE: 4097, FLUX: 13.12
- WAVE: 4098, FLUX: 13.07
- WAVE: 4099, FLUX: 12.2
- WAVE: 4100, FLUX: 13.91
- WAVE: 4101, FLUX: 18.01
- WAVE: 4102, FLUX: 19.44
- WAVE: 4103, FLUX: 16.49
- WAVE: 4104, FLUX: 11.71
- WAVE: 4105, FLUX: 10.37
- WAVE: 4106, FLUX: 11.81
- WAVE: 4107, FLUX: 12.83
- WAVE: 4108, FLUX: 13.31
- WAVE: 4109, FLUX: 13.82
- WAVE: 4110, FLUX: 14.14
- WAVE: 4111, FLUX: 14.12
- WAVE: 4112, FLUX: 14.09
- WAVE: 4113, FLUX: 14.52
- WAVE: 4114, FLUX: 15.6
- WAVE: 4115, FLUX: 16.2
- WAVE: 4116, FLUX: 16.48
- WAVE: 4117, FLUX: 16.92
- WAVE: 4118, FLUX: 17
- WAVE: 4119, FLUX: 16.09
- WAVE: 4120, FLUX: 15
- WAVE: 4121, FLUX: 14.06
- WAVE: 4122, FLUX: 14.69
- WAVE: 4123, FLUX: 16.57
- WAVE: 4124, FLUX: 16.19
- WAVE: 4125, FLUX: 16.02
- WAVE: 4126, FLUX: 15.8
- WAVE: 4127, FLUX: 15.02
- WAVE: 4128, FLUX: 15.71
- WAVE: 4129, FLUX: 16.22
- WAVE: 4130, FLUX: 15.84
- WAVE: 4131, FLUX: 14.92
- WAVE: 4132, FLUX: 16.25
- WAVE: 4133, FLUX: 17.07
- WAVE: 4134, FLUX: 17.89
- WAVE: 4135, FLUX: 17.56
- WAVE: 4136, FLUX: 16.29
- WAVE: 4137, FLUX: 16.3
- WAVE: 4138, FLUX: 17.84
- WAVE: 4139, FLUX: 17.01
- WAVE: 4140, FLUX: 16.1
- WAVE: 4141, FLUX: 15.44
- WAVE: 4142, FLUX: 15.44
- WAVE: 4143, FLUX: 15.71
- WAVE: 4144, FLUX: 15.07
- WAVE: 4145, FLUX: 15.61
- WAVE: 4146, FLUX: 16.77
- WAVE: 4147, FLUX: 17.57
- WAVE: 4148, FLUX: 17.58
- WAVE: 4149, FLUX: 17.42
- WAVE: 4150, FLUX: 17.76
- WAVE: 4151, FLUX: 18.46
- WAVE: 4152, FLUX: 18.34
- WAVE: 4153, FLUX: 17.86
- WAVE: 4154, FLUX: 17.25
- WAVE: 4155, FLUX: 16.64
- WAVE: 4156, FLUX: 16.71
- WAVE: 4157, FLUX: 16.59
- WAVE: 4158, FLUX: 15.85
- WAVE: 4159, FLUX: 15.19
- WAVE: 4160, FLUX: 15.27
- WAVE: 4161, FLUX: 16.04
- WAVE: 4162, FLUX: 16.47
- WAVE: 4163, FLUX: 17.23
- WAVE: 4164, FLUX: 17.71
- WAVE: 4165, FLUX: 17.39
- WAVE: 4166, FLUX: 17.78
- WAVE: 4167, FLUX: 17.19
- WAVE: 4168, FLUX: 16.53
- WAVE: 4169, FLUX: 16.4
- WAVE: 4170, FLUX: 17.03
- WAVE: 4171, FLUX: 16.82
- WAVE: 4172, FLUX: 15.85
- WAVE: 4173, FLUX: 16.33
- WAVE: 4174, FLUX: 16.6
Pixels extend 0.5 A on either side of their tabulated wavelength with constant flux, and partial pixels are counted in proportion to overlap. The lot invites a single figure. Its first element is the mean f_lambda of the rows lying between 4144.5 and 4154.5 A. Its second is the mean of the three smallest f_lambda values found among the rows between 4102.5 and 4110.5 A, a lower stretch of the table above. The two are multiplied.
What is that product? 197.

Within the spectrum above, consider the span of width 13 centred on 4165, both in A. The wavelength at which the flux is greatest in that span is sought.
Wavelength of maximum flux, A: 4166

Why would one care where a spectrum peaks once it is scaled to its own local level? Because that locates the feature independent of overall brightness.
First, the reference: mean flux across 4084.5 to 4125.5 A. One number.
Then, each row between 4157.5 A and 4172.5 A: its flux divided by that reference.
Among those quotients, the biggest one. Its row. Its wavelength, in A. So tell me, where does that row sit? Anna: 4166 A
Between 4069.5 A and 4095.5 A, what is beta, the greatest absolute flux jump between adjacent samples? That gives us 1.22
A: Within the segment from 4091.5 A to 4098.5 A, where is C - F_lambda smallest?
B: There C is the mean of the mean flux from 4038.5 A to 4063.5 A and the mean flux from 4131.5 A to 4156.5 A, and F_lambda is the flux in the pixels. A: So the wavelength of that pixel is 4092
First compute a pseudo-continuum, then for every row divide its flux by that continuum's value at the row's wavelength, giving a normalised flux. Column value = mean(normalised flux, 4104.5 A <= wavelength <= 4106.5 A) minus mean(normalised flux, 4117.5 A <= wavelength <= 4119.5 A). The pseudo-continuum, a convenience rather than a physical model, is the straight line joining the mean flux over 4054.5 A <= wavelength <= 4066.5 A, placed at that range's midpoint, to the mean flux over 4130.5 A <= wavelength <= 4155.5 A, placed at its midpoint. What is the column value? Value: -0.32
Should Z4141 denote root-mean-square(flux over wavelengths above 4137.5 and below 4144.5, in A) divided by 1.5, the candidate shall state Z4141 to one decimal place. 10.7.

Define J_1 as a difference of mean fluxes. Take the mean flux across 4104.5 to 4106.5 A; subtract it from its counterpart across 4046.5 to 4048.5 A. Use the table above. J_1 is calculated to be 8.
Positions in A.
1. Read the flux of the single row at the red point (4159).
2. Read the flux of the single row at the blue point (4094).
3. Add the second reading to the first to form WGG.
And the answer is 29.1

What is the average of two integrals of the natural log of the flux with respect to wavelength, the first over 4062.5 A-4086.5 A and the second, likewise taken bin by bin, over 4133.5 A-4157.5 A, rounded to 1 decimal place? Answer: 67.5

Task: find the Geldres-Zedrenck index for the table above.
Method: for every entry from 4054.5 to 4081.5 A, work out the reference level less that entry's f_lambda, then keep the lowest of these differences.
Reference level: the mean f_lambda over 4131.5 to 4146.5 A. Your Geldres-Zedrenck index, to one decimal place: -1.3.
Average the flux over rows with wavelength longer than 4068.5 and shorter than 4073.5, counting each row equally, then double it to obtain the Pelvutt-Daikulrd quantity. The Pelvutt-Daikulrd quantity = 33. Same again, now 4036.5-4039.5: 37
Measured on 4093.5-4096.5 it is 27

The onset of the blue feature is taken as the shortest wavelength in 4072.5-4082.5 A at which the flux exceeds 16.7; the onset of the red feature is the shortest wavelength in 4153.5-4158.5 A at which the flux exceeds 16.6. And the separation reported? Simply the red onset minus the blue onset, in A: 77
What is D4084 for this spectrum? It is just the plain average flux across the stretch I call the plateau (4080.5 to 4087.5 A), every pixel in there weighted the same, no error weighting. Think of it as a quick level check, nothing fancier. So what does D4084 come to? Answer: 16.3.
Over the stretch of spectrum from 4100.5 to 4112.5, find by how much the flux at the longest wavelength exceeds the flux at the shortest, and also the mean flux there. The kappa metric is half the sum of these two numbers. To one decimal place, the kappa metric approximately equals 5.1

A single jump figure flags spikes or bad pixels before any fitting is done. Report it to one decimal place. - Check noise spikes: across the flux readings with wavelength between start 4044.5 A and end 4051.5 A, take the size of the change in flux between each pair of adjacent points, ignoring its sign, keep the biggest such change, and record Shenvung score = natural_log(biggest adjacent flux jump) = 0.7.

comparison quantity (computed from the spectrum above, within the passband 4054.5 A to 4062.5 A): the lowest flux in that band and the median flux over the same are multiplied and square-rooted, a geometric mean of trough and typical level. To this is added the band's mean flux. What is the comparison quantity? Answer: 33.3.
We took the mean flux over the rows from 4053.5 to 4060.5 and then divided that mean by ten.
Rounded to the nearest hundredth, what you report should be 1.66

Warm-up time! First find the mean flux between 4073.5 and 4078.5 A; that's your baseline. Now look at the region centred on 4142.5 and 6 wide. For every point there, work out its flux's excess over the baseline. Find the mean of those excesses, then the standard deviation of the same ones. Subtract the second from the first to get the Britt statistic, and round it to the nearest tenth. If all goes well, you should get -1.2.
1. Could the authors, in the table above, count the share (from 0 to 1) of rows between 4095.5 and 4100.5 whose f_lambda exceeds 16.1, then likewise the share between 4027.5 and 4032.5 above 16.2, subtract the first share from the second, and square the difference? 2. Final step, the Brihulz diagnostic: 1.00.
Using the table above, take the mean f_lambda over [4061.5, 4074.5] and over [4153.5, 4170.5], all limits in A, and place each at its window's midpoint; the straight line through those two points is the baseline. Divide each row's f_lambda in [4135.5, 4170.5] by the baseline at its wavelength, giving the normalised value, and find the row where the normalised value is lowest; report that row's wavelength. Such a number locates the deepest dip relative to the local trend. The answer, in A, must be 4144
